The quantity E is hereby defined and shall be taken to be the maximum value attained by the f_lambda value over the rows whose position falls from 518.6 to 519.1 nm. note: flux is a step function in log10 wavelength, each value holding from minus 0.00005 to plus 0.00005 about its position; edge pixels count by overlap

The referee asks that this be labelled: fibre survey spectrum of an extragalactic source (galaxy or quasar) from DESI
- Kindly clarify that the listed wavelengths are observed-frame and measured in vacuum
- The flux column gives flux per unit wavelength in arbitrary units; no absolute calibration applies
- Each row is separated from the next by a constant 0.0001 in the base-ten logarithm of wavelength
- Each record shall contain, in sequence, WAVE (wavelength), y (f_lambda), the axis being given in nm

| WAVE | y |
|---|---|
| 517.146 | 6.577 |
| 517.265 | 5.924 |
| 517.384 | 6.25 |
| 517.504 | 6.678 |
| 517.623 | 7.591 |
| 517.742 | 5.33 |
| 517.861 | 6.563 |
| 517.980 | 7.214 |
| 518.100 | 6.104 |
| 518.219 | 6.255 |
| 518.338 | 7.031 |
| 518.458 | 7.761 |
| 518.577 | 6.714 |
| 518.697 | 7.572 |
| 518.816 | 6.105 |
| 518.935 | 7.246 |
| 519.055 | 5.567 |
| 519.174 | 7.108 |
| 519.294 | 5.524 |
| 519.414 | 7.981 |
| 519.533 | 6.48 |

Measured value 7.572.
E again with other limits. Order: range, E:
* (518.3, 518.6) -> 7.761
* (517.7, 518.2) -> 7.214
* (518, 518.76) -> 7.761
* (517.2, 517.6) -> 6.678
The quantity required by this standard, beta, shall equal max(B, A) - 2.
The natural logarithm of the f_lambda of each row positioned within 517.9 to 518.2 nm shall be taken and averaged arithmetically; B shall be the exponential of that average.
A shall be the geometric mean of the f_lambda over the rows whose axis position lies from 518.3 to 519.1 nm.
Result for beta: 4.82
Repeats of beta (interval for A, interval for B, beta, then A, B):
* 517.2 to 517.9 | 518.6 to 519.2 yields 4.68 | 6.4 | 6.7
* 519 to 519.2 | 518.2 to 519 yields 4.93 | 6.3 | 6.9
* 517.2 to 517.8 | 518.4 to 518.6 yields 5.22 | 6.3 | 7.2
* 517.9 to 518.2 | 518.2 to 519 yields 4.93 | 6.6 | 6.9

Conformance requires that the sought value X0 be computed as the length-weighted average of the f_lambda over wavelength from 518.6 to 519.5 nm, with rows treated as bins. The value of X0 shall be 6.72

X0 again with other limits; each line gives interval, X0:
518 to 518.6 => 6.80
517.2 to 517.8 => 6.36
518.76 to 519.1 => 6.34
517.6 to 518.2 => 6.48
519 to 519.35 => 6.08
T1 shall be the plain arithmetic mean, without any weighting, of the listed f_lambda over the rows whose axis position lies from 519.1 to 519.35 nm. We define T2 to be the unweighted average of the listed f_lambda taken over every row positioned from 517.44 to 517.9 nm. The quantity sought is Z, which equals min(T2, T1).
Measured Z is 6.32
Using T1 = 6.32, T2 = 6.54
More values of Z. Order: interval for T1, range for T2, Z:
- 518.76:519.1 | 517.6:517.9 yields 6.31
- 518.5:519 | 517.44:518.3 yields 6.53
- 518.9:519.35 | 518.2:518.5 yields 6.36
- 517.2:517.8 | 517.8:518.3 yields 6.35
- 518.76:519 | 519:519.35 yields 6.07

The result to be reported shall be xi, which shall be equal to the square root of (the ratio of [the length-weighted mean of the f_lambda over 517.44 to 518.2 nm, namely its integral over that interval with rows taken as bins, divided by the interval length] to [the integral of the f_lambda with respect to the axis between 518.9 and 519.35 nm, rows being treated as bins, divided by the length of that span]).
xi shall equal 1.02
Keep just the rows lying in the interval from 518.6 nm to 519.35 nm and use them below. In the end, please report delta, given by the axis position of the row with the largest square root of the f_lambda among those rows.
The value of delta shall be 518.697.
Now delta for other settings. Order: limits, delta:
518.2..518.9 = 518.458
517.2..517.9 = 517.623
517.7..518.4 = 517.980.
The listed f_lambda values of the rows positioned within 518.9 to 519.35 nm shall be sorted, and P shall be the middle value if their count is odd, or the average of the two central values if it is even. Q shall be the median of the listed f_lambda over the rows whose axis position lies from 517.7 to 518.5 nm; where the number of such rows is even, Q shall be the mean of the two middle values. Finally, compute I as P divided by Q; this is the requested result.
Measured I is 0.97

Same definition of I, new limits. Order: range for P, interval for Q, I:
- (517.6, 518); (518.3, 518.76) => 0.94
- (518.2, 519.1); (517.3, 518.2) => 1.05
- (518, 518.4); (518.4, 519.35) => 0.91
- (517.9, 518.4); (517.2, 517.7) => 1.03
